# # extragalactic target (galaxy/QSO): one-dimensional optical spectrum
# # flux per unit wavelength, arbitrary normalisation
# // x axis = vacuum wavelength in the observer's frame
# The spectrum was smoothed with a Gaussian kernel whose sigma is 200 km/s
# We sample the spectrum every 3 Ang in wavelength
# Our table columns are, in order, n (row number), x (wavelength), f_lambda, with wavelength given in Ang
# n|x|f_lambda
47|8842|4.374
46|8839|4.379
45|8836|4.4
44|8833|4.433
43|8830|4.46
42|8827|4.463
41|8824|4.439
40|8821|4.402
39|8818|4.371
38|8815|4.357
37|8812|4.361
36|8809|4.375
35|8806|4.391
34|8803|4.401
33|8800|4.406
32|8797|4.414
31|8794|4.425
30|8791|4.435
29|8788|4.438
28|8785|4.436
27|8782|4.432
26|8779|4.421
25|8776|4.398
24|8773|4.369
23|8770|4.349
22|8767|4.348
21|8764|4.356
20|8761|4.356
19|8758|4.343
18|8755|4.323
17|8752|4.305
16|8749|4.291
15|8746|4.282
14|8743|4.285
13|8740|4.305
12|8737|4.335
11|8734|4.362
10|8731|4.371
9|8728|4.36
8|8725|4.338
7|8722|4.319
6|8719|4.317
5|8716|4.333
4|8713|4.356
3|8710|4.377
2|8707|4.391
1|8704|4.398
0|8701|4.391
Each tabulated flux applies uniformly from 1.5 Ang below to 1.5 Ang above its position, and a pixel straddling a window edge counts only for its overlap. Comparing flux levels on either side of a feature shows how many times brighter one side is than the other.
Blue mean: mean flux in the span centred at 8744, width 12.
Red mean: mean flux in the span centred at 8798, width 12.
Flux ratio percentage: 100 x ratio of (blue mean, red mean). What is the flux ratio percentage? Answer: 97.3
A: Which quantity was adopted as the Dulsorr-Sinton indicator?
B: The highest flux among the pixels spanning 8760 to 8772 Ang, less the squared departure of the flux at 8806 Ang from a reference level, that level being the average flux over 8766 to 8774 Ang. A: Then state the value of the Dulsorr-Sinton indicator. 4.355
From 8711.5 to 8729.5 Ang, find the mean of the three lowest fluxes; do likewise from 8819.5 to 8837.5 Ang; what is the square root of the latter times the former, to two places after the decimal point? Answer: 4.37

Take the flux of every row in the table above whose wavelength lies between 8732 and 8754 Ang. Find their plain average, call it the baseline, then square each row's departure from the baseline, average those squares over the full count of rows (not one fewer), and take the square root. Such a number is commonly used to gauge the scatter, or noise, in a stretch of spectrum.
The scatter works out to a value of 0.027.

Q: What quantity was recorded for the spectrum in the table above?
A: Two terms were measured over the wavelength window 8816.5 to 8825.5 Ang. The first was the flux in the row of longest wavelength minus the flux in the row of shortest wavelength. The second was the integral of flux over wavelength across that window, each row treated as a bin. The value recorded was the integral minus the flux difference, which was 39.6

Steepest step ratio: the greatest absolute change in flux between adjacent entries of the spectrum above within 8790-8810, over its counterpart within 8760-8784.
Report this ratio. 0.55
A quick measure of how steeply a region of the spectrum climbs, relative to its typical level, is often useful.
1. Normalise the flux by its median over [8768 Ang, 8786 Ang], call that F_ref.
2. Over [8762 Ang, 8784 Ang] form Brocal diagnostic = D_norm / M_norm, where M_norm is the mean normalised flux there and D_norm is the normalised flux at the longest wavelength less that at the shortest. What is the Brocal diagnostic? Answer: 0.017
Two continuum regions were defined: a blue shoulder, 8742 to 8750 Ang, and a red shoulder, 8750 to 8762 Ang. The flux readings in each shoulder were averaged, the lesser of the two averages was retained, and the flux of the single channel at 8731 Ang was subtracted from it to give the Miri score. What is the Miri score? -0.085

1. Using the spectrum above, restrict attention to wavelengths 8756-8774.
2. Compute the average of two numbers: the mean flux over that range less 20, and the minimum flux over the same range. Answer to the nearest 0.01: -5.65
